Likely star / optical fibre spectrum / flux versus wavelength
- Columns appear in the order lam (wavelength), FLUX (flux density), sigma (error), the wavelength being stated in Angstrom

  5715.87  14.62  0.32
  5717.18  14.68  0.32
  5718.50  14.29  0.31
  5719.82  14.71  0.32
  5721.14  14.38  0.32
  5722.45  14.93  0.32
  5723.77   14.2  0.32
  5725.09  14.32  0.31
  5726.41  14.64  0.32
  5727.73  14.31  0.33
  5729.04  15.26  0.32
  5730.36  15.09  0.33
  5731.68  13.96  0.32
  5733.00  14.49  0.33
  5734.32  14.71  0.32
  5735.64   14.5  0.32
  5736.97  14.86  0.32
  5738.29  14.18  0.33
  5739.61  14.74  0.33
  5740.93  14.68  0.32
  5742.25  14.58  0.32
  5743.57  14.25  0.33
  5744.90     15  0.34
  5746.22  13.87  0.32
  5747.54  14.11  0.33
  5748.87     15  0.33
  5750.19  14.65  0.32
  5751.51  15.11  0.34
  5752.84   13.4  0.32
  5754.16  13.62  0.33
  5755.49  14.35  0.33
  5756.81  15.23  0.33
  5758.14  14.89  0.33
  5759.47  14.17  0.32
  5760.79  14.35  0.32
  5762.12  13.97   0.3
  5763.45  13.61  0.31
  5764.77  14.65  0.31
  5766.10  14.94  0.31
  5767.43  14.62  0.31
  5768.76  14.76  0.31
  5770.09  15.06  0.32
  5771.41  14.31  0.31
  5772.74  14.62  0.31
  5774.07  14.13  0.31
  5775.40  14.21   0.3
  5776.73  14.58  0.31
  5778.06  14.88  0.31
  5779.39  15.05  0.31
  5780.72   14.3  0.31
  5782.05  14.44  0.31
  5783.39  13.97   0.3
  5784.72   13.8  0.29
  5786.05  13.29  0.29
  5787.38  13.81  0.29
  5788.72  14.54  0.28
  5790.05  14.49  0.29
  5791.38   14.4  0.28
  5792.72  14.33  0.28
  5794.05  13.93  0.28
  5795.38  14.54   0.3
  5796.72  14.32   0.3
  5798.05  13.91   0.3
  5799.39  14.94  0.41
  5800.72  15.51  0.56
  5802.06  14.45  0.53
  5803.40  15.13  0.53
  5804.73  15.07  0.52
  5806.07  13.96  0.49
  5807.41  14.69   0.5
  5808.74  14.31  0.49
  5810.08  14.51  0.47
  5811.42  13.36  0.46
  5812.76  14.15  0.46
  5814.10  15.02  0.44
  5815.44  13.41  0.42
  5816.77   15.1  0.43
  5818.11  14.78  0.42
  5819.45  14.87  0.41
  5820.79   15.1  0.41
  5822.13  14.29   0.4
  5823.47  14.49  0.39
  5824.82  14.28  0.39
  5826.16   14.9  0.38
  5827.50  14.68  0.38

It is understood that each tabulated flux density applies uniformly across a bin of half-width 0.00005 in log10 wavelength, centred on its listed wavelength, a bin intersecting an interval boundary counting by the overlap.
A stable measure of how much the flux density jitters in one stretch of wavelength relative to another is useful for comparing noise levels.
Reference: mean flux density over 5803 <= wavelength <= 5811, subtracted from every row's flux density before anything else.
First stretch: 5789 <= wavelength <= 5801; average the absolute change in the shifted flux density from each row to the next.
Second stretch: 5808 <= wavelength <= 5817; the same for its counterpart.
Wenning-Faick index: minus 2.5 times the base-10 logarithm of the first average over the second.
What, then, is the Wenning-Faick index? 1.0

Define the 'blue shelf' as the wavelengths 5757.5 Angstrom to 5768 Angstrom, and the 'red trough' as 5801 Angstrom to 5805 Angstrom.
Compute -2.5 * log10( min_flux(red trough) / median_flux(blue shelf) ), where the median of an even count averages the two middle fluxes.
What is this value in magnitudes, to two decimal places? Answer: 0.00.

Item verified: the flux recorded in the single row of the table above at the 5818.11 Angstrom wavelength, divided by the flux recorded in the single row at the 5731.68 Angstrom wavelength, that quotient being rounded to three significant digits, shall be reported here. 1.06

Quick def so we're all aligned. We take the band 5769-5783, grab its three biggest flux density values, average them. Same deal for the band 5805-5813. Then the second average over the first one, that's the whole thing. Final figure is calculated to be 0.967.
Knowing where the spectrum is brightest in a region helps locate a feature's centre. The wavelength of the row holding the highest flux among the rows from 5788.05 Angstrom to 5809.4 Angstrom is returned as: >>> 5800.72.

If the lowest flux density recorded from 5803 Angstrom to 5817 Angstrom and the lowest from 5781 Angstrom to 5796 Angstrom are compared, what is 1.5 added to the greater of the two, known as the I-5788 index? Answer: 14.86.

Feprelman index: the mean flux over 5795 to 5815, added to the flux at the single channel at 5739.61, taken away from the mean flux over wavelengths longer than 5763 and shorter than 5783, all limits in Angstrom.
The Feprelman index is -14.7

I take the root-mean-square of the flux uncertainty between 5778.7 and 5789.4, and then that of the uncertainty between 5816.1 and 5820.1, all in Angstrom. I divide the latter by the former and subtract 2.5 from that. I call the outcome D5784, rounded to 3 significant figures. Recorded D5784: -1.09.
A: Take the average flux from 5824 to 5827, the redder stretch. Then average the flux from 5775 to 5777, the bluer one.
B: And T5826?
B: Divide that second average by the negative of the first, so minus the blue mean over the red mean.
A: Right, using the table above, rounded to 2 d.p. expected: -0.99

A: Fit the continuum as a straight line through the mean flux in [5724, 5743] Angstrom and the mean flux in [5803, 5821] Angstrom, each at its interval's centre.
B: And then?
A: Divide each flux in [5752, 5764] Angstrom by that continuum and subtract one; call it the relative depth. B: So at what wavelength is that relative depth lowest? 5752.84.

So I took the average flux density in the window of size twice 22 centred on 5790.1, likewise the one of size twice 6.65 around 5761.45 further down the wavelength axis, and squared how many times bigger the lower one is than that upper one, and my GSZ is 1.01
